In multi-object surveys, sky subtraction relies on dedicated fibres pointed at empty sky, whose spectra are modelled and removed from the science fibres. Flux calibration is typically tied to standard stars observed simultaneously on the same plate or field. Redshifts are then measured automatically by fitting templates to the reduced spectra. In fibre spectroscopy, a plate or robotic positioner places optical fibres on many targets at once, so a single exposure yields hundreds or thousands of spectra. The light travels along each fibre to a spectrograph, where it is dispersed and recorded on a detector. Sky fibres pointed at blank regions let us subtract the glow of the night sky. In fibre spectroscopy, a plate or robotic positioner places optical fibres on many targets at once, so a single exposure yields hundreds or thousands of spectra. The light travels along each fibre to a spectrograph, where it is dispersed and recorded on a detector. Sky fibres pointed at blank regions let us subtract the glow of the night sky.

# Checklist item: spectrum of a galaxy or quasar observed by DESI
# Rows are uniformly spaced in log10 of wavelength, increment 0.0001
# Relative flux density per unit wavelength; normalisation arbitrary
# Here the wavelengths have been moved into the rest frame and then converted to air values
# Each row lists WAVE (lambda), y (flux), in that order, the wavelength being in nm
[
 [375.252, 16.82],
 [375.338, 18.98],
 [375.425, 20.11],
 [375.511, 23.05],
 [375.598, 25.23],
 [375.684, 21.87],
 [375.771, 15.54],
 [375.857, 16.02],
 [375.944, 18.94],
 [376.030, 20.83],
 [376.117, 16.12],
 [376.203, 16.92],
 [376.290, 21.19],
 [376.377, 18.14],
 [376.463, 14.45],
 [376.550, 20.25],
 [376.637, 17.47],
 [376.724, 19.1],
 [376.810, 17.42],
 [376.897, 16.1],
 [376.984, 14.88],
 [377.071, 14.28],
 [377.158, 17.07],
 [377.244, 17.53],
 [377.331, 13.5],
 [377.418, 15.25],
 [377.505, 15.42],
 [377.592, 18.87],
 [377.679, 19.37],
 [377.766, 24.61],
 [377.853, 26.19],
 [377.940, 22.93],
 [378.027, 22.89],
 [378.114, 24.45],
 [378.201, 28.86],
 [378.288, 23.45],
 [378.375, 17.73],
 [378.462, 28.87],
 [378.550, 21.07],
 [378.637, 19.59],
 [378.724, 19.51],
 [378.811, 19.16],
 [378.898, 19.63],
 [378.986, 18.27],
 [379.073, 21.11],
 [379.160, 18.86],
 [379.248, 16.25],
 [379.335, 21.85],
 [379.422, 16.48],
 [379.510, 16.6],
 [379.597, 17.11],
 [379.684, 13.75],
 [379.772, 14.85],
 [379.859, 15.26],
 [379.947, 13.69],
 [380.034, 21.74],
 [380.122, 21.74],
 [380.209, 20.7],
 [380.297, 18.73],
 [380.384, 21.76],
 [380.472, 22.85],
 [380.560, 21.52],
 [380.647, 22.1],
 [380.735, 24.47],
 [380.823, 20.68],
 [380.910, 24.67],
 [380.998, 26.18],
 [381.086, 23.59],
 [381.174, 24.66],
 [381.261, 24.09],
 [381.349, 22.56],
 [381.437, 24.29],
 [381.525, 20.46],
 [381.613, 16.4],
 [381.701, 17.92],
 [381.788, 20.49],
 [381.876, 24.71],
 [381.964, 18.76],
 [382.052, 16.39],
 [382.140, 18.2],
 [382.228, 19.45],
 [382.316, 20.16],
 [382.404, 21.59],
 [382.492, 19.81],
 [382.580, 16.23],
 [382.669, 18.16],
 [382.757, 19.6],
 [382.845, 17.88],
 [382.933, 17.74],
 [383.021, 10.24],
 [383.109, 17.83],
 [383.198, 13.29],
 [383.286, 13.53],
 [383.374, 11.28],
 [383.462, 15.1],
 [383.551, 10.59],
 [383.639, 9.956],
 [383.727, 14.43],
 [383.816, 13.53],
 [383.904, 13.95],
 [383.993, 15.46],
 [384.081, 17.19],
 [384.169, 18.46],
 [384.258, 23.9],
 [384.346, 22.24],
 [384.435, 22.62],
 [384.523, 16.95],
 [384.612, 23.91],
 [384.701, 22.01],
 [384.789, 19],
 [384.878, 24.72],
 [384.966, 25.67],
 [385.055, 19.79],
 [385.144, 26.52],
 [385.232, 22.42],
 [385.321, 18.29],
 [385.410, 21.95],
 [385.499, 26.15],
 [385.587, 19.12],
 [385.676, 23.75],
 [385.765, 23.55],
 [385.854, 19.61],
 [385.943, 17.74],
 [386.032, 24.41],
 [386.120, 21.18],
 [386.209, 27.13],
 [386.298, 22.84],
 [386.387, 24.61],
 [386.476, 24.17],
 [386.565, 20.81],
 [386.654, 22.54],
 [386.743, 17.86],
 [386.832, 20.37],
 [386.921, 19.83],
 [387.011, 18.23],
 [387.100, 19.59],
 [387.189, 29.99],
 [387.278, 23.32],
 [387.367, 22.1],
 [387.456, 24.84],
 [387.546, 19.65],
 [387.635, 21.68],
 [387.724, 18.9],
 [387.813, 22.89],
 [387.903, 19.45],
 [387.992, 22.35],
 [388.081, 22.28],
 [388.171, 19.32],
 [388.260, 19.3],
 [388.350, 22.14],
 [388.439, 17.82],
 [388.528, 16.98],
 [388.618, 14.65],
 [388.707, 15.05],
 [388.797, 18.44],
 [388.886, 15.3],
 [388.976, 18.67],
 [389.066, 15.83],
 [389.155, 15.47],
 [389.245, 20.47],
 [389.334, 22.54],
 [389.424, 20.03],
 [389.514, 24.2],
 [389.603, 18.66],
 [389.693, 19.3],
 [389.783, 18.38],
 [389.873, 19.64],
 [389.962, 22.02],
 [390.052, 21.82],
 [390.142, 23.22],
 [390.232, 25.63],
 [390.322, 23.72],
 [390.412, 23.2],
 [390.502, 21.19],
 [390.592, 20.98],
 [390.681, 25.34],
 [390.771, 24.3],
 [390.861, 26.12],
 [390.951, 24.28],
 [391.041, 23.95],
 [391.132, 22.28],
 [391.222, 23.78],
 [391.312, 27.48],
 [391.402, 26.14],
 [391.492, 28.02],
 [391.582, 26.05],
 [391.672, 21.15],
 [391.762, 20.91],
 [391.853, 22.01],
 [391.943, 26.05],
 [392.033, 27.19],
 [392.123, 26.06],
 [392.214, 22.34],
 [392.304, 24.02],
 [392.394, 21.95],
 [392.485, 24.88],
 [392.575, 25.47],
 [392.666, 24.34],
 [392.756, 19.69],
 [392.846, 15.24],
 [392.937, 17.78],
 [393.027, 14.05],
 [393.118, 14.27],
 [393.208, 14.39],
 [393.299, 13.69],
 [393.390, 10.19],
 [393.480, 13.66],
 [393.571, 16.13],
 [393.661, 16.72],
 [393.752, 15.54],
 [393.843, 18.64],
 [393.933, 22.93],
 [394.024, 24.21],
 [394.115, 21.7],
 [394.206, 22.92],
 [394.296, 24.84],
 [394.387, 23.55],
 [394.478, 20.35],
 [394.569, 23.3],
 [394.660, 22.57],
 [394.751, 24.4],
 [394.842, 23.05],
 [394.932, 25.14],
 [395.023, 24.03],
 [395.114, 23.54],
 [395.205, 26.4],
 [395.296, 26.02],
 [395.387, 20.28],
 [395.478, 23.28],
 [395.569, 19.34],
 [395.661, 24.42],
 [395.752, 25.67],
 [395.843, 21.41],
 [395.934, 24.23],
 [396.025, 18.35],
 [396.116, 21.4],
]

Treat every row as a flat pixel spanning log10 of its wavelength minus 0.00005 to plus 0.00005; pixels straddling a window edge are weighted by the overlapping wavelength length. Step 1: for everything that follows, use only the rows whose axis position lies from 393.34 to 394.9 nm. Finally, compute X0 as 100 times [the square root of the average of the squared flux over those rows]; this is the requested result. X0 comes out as 2071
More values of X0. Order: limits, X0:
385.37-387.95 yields 2220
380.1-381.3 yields 2278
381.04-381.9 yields 2210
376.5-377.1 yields 1719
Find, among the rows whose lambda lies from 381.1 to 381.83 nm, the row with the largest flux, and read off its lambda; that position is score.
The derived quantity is 381.174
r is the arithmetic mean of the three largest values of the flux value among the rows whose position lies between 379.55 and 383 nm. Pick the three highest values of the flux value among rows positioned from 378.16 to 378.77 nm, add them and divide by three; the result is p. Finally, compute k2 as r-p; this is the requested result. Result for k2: -1.9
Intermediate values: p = 27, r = 25.2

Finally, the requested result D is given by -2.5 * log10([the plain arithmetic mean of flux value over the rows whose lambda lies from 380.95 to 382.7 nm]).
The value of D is -3.29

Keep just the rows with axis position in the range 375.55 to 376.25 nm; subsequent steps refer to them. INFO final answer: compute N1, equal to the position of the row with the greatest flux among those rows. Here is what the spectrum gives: 375.598 nm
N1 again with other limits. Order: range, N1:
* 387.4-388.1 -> 387.456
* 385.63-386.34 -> 386.209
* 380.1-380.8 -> 380.735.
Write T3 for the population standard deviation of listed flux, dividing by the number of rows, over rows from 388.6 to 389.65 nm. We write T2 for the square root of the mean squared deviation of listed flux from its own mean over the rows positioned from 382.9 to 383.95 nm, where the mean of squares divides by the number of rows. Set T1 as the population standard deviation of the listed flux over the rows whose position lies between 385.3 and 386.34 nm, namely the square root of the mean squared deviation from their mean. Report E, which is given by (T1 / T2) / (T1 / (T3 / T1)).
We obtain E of 0.41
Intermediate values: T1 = 2.9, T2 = 2.5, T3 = 3.0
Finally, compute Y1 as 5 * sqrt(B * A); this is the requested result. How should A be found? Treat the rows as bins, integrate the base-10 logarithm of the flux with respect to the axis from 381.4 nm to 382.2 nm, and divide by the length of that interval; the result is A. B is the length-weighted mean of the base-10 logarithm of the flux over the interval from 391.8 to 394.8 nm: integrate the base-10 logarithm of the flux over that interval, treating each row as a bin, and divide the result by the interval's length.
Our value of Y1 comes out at 6.47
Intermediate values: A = 1.29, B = 1.30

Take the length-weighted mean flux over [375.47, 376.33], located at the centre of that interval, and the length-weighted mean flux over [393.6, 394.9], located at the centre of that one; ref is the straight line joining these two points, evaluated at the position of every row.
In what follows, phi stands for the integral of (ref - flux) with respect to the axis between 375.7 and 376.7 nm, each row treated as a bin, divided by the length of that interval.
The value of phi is 2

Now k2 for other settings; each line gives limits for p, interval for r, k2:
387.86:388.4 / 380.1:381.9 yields 2.9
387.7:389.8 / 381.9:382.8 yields -2.7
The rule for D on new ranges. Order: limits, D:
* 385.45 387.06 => -3.35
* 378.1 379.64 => -3.28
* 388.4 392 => -3.33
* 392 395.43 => -3.30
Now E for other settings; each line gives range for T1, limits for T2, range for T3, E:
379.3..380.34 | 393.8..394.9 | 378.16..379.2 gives 0.72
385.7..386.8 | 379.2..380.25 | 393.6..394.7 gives 0.35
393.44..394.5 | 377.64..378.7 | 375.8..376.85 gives 0.16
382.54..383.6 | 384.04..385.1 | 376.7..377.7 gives 0.21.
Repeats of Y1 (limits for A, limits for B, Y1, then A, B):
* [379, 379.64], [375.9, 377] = 6.28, 1.26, 1.25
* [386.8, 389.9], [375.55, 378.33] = 6.42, 1.29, 1.28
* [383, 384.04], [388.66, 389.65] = 5.95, 1.12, 1.26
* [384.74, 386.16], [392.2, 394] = 6.47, 1.34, 1.25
